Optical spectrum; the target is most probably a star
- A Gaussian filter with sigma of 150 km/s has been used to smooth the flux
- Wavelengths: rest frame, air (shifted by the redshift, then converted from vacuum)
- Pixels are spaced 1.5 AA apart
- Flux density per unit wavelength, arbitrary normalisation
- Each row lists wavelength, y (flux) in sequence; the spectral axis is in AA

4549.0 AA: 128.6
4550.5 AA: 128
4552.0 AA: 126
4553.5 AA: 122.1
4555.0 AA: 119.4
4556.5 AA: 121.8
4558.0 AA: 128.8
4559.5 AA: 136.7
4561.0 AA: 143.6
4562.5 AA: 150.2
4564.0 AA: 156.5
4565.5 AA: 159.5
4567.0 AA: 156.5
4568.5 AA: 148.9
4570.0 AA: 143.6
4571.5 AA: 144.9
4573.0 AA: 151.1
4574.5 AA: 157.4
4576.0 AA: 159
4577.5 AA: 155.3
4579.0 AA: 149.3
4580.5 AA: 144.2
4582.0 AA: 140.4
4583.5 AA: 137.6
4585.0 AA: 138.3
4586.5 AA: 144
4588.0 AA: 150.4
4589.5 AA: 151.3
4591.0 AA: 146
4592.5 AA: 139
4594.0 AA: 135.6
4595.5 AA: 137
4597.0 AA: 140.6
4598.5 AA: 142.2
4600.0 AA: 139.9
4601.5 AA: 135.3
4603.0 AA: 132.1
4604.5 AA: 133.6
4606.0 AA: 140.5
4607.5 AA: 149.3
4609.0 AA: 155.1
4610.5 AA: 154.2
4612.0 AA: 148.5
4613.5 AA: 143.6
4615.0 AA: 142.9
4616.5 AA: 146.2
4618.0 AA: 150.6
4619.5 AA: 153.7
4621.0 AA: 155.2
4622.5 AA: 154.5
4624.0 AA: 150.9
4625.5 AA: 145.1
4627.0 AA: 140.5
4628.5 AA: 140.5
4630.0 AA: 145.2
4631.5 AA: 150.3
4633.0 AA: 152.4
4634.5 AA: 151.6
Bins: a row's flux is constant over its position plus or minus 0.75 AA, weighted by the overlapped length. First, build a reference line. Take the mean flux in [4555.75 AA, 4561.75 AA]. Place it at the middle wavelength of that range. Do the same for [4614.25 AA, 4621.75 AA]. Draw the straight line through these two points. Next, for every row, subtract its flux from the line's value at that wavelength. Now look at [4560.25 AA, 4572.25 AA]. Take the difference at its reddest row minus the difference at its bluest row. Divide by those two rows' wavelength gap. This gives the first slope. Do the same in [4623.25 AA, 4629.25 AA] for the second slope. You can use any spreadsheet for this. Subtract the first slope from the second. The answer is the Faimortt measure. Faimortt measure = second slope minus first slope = 2.4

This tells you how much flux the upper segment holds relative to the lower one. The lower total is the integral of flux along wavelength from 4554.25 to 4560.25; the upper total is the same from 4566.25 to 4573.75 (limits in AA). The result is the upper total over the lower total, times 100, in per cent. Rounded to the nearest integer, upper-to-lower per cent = 147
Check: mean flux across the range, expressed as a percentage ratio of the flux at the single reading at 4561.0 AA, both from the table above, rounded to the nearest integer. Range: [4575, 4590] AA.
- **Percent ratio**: 102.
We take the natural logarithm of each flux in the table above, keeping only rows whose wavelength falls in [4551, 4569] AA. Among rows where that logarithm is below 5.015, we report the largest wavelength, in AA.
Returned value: 4568.5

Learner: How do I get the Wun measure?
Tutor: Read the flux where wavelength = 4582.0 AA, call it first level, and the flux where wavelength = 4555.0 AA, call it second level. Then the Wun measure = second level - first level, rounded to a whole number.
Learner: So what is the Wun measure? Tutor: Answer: -21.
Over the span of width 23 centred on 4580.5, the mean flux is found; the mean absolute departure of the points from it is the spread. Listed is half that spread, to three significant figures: 2.74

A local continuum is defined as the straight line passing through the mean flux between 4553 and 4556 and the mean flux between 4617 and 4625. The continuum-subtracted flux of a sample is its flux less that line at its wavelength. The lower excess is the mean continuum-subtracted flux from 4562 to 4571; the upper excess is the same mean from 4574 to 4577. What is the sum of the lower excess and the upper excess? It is 53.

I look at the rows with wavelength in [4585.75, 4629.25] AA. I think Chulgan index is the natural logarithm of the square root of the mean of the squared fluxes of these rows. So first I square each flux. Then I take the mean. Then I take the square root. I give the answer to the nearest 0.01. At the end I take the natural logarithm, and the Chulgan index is 4.98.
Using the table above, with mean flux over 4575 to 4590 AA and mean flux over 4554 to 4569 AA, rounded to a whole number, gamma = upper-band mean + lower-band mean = 289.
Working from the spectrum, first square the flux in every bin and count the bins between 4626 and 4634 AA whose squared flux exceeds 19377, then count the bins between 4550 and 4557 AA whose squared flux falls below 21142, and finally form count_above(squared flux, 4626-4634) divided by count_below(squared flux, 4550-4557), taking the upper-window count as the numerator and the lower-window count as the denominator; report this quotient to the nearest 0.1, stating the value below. 1.0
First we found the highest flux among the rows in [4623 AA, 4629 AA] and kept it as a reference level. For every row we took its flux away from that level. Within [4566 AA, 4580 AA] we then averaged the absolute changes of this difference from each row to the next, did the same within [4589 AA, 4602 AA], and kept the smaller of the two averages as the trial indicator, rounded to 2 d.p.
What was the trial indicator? 3.65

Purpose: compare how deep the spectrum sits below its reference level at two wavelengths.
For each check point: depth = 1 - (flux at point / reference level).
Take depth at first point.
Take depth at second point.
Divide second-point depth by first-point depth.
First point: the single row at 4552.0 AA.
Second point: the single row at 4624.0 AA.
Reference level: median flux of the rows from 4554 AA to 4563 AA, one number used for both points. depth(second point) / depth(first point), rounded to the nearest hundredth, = -2.69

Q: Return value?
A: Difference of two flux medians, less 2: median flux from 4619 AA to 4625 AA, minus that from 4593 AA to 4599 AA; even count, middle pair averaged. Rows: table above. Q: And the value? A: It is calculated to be 13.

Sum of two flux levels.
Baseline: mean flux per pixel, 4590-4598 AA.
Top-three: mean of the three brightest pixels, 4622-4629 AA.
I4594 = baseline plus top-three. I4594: 290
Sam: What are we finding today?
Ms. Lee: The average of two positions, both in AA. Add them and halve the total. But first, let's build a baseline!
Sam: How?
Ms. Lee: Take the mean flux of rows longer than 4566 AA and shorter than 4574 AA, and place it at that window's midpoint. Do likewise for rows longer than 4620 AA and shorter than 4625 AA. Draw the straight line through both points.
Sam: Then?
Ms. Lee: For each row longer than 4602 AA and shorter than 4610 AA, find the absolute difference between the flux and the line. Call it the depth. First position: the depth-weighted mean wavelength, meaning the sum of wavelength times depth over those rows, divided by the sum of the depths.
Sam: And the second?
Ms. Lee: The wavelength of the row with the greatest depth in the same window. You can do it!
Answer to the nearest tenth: 4603.8 AA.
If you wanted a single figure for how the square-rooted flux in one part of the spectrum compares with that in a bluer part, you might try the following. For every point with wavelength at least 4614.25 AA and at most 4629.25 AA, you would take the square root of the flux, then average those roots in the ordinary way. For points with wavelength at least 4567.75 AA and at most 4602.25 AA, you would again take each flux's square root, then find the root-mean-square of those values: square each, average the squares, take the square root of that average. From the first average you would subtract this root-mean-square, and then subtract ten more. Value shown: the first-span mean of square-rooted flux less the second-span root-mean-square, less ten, -9.9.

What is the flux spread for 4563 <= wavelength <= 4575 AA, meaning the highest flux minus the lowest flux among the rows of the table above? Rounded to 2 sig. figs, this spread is 16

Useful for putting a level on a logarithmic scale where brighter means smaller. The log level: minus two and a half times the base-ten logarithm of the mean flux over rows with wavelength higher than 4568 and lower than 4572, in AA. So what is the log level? -5.41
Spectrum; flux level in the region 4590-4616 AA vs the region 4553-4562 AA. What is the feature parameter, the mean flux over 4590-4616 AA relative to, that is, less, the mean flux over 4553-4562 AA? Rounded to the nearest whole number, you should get 13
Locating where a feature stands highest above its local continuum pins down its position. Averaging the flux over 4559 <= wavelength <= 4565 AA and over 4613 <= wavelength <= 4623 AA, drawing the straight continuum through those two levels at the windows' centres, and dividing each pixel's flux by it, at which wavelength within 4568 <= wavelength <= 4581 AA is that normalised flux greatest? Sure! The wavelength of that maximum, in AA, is 4576.0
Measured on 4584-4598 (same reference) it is 4589.5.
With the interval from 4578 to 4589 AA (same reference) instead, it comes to 4588.0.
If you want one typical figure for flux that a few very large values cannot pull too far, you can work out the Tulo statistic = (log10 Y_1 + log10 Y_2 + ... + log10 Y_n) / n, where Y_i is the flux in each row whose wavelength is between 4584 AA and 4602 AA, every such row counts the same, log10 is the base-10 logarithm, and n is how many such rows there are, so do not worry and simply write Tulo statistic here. 2.151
